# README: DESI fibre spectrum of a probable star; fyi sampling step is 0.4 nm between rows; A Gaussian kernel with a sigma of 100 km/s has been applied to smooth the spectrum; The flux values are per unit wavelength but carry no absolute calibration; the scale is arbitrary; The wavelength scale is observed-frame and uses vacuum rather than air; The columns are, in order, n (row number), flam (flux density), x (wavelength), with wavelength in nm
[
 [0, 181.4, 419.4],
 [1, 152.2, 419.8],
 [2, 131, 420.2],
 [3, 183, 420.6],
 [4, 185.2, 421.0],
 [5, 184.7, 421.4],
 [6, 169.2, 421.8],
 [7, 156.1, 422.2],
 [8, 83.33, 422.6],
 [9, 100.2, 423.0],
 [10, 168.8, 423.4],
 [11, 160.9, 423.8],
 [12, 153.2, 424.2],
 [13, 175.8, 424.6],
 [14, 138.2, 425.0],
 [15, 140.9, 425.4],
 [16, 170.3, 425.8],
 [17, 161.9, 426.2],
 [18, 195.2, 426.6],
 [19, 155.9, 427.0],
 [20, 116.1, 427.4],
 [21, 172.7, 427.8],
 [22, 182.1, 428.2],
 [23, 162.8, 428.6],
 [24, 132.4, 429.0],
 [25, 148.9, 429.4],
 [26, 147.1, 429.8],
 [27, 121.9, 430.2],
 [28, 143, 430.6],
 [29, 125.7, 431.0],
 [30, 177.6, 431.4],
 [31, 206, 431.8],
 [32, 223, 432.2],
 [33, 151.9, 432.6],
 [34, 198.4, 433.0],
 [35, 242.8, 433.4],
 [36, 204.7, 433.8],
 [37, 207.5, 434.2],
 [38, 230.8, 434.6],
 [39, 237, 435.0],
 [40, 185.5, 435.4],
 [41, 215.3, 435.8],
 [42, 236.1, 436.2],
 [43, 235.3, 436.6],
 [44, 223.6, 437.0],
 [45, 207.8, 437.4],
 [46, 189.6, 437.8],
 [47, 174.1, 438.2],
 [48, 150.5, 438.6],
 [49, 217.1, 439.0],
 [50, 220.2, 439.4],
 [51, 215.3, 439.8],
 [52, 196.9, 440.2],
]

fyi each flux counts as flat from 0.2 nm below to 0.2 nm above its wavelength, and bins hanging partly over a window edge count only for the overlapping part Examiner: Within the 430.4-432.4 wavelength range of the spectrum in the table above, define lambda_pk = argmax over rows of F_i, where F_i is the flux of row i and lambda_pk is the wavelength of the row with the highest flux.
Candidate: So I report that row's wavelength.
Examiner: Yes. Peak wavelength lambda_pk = 432.2 nm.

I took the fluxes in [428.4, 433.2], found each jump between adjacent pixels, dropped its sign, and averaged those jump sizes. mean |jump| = 30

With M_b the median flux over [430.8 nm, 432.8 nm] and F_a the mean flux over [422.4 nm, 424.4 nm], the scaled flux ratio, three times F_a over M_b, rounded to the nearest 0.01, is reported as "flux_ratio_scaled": 2.25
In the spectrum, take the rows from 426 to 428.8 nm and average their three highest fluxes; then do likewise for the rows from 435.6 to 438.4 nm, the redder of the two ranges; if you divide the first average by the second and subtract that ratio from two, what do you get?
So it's 1.21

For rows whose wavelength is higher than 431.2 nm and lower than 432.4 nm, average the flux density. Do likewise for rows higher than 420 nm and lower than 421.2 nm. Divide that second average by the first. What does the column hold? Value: 0.82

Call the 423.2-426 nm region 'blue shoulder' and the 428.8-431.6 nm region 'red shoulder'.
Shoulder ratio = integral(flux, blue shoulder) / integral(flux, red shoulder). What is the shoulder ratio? 1.11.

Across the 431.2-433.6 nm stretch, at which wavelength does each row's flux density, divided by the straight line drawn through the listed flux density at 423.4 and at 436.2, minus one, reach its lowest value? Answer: 432.6 nm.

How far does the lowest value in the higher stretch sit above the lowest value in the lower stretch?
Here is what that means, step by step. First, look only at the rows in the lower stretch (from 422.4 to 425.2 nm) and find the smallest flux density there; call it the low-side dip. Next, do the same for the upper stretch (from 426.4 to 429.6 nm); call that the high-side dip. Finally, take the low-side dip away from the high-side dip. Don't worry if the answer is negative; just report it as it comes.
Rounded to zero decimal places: 33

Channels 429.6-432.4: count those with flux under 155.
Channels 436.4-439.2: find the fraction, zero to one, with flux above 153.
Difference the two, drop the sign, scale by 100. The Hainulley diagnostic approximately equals 314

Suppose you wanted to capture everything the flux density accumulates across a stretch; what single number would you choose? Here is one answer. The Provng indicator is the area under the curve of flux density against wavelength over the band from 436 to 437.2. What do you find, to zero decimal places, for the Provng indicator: 278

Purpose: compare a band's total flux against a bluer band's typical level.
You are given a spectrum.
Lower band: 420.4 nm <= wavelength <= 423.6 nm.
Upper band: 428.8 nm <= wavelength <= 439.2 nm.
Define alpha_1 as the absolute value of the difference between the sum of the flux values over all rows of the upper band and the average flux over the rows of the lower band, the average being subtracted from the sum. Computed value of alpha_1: 4780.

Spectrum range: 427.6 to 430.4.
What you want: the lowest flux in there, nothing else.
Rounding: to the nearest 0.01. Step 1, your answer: 121.90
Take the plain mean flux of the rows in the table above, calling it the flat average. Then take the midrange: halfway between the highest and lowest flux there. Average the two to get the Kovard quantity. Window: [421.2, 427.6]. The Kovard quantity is 146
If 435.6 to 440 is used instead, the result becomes 201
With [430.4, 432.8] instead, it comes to 173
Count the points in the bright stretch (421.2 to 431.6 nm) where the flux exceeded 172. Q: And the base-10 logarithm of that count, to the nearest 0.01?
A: 0.78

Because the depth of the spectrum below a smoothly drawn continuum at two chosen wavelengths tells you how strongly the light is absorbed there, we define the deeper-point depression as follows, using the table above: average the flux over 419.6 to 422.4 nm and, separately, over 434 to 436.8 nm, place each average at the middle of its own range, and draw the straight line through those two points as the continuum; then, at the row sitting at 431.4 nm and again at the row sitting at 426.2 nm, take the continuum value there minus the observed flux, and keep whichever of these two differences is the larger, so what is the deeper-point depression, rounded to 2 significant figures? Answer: 28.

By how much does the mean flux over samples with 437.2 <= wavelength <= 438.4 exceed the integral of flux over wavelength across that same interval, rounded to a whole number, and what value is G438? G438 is -38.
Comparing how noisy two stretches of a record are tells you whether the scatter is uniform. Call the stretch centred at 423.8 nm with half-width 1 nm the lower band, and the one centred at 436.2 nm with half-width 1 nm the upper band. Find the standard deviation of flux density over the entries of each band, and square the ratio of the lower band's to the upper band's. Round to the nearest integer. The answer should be 2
